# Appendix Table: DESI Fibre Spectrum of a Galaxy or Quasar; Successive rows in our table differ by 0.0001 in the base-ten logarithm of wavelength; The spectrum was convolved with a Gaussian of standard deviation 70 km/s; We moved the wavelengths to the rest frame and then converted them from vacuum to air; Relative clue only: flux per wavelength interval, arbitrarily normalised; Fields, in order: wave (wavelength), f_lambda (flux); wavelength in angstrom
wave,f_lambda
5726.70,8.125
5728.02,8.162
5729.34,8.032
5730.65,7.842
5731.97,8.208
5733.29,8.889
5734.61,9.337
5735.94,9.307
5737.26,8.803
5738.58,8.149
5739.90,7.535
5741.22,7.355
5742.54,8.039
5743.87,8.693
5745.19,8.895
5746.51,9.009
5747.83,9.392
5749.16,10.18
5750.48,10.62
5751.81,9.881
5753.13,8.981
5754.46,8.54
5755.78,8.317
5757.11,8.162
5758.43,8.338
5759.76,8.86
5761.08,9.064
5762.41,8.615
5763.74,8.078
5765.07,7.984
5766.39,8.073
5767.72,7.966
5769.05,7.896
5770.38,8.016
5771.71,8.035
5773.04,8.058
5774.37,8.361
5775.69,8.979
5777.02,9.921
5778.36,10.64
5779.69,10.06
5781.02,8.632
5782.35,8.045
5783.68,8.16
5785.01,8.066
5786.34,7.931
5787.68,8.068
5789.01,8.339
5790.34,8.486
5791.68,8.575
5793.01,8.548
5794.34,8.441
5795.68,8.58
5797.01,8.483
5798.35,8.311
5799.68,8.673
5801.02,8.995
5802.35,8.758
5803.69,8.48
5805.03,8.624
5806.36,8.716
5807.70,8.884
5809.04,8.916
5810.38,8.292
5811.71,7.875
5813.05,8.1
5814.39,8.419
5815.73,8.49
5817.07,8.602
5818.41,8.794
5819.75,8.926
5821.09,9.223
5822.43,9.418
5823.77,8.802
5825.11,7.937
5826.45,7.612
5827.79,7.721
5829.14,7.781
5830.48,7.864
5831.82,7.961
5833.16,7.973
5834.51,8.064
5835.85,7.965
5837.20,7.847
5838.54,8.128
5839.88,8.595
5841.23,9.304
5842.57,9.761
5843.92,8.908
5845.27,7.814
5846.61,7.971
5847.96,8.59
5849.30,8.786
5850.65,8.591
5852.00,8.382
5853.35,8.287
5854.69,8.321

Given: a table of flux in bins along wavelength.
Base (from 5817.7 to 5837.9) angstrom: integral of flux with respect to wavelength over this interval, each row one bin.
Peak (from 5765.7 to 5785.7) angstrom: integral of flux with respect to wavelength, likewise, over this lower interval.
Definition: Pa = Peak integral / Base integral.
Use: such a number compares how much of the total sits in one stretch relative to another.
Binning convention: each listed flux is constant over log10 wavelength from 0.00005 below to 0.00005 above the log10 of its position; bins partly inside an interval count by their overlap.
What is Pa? 1.03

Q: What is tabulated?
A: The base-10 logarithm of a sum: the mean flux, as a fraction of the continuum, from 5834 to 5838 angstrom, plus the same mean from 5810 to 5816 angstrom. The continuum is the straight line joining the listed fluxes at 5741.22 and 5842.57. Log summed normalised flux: 0.240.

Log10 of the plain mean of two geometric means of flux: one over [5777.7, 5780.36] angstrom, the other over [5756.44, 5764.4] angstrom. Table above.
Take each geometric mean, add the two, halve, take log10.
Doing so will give 0.974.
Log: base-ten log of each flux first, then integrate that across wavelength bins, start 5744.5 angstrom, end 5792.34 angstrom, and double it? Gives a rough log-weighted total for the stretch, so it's 90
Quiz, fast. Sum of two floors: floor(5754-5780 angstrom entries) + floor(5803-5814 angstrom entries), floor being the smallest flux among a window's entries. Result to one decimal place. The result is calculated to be 15.8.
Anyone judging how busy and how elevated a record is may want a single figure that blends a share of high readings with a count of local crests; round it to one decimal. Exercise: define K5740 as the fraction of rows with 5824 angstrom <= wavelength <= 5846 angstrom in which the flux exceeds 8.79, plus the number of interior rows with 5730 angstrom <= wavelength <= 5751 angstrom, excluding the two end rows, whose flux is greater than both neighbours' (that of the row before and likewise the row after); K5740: 1.2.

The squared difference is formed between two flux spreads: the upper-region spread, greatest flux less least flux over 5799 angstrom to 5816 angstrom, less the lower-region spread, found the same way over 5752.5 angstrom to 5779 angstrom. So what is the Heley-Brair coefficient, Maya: 2.6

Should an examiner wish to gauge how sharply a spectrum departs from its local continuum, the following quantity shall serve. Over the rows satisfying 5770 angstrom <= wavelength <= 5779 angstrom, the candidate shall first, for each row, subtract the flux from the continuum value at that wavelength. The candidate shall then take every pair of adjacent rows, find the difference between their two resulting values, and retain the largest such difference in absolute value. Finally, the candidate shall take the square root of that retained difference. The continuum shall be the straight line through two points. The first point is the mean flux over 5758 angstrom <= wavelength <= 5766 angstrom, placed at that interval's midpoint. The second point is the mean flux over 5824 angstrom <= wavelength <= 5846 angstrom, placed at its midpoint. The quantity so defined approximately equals 1.0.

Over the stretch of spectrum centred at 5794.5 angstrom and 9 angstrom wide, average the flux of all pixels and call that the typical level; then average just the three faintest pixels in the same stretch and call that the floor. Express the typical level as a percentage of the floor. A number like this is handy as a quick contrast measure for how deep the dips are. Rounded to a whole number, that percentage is 101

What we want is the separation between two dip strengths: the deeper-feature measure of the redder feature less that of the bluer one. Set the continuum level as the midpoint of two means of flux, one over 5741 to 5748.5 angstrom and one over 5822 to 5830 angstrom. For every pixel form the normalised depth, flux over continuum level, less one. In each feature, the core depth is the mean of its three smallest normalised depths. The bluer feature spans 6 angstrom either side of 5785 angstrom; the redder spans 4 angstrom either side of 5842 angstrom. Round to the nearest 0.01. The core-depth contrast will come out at 0.02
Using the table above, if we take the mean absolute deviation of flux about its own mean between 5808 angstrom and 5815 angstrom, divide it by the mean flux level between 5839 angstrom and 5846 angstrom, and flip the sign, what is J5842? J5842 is -0.031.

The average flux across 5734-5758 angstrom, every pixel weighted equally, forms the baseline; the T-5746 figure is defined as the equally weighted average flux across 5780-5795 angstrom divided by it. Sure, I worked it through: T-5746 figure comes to 0.94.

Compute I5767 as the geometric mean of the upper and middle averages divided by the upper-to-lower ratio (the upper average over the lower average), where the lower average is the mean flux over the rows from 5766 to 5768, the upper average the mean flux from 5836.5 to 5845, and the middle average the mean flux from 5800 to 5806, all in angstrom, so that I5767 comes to 8.0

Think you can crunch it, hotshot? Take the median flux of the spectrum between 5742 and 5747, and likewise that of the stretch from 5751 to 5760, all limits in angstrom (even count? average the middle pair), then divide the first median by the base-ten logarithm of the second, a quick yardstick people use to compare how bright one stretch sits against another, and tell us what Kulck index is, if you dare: 9.44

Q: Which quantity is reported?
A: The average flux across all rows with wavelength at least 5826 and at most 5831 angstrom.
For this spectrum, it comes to 7.74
